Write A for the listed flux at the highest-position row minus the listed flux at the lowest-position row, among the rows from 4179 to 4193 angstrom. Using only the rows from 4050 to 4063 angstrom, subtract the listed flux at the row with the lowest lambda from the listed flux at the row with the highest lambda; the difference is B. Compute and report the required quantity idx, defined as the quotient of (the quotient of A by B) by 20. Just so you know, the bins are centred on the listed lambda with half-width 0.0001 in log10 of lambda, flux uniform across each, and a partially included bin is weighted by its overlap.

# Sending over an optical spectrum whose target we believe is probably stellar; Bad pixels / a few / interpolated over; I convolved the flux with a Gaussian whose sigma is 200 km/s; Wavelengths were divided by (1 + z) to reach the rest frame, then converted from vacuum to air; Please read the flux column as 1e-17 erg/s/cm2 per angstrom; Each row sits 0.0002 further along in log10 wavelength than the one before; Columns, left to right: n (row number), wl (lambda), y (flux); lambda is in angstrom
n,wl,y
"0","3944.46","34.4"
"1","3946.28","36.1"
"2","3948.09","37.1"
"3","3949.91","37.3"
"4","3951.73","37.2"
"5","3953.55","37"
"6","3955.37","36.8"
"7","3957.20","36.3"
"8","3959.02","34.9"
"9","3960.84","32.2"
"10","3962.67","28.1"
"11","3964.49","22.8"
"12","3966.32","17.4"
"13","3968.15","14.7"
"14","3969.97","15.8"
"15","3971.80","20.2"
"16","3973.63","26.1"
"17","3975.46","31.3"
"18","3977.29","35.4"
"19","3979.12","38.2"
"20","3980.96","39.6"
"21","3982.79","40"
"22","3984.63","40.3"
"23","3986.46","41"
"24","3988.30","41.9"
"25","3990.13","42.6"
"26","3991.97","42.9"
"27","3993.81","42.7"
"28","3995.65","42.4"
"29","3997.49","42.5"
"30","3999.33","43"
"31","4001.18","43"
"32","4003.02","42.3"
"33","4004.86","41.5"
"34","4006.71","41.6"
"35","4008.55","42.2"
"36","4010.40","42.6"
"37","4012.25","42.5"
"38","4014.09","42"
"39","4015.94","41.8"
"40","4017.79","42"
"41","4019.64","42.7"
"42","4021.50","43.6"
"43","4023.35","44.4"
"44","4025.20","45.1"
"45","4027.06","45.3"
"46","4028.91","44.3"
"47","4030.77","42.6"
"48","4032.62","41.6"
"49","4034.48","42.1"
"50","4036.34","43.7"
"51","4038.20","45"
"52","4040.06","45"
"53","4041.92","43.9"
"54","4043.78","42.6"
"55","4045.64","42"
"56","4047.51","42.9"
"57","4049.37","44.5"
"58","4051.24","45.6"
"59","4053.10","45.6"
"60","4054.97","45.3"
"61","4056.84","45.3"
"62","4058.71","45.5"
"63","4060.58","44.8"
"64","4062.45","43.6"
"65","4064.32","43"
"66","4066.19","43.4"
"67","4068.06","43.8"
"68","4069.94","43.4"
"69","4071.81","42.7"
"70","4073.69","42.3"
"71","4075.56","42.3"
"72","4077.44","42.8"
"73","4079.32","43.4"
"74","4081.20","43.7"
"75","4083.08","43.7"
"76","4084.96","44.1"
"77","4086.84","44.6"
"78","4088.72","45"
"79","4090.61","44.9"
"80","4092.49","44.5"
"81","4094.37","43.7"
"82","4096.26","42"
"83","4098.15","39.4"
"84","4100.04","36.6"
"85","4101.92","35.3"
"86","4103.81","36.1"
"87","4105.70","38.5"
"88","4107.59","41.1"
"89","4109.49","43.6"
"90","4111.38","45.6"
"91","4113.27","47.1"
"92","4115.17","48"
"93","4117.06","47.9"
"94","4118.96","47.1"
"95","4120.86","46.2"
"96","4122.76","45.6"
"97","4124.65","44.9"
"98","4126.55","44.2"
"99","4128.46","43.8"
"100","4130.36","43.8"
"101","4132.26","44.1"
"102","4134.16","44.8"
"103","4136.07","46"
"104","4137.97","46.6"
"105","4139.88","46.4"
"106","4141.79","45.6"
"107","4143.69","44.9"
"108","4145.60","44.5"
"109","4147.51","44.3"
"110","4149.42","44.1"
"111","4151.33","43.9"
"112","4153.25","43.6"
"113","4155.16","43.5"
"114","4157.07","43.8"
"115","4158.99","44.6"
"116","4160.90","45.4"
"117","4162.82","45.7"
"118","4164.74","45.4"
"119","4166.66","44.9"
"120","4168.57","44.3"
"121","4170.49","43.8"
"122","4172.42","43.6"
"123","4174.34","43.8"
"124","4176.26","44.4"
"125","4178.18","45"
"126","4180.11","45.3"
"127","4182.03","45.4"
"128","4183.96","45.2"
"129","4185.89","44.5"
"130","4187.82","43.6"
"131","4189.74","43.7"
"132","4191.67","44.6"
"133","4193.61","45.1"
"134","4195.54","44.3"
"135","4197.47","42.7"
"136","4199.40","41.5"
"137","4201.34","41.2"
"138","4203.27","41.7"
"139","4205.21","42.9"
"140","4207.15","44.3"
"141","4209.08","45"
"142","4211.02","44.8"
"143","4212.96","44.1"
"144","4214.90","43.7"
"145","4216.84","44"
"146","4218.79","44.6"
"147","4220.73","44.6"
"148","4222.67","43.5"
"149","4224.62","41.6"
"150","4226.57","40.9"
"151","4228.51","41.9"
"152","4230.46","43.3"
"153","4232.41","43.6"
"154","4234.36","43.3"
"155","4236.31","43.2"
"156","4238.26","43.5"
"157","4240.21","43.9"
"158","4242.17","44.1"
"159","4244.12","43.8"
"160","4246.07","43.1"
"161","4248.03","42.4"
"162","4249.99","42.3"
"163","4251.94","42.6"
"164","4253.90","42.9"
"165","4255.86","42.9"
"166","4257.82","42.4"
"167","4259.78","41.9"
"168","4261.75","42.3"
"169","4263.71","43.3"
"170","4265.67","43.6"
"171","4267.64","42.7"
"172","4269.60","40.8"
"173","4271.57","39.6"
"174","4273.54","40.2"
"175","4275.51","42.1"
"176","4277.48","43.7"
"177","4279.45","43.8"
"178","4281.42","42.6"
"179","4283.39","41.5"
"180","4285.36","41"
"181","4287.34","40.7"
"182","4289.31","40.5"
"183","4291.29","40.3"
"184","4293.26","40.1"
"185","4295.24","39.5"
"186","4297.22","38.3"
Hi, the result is 0.02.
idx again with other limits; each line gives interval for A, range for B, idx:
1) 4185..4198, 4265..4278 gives -0.90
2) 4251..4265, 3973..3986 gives 0.00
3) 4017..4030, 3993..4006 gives -0.10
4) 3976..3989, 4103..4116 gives 0.03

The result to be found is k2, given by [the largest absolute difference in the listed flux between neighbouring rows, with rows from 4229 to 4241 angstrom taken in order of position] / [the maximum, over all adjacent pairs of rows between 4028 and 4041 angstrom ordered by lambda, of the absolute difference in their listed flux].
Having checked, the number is 0.2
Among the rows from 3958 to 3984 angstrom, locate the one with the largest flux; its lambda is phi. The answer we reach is 3982.79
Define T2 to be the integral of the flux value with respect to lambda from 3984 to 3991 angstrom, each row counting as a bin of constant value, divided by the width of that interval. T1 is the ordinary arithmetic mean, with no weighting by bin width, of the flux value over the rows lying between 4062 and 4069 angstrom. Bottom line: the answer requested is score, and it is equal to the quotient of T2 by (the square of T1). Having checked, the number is 0.0220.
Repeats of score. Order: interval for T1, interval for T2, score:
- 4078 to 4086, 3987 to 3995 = 0.0222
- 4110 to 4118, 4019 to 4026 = 0.0198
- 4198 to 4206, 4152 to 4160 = 0.0251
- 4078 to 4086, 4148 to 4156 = 0.0229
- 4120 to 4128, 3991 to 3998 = 0.0208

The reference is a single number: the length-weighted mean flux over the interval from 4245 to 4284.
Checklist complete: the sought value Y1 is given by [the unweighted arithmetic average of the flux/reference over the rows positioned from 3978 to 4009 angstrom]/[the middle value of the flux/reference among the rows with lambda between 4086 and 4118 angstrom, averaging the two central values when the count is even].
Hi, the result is 0.95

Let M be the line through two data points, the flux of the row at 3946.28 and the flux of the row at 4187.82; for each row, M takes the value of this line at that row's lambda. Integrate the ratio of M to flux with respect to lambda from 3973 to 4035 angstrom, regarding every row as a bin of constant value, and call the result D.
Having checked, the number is 57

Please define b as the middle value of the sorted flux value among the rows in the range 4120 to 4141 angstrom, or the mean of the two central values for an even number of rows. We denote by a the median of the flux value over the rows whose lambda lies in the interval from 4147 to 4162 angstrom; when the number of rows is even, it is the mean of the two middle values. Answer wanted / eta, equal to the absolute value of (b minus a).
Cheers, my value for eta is 0.9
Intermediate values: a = 44.0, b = 44.9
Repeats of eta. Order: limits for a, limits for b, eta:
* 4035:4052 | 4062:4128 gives 0.2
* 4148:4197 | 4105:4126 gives 1.2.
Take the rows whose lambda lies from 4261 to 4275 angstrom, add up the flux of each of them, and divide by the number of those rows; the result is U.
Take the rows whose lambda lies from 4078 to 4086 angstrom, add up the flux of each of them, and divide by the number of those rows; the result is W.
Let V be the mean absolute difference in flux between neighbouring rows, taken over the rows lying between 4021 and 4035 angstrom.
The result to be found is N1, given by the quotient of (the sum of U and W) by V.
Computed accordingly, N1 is 101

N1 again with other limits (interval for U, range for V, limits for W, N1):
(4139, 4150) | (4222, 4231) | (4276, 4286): 70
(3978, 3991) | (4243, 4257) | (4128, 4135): 242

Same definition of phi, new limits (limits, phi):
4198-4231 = 4209.08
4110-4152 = 4115.17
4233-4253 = 4242.17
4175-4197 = 4182.03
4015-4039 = 4027.06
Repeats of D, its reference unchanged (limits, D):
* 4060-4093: 30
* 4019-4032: 11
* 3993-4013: 18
